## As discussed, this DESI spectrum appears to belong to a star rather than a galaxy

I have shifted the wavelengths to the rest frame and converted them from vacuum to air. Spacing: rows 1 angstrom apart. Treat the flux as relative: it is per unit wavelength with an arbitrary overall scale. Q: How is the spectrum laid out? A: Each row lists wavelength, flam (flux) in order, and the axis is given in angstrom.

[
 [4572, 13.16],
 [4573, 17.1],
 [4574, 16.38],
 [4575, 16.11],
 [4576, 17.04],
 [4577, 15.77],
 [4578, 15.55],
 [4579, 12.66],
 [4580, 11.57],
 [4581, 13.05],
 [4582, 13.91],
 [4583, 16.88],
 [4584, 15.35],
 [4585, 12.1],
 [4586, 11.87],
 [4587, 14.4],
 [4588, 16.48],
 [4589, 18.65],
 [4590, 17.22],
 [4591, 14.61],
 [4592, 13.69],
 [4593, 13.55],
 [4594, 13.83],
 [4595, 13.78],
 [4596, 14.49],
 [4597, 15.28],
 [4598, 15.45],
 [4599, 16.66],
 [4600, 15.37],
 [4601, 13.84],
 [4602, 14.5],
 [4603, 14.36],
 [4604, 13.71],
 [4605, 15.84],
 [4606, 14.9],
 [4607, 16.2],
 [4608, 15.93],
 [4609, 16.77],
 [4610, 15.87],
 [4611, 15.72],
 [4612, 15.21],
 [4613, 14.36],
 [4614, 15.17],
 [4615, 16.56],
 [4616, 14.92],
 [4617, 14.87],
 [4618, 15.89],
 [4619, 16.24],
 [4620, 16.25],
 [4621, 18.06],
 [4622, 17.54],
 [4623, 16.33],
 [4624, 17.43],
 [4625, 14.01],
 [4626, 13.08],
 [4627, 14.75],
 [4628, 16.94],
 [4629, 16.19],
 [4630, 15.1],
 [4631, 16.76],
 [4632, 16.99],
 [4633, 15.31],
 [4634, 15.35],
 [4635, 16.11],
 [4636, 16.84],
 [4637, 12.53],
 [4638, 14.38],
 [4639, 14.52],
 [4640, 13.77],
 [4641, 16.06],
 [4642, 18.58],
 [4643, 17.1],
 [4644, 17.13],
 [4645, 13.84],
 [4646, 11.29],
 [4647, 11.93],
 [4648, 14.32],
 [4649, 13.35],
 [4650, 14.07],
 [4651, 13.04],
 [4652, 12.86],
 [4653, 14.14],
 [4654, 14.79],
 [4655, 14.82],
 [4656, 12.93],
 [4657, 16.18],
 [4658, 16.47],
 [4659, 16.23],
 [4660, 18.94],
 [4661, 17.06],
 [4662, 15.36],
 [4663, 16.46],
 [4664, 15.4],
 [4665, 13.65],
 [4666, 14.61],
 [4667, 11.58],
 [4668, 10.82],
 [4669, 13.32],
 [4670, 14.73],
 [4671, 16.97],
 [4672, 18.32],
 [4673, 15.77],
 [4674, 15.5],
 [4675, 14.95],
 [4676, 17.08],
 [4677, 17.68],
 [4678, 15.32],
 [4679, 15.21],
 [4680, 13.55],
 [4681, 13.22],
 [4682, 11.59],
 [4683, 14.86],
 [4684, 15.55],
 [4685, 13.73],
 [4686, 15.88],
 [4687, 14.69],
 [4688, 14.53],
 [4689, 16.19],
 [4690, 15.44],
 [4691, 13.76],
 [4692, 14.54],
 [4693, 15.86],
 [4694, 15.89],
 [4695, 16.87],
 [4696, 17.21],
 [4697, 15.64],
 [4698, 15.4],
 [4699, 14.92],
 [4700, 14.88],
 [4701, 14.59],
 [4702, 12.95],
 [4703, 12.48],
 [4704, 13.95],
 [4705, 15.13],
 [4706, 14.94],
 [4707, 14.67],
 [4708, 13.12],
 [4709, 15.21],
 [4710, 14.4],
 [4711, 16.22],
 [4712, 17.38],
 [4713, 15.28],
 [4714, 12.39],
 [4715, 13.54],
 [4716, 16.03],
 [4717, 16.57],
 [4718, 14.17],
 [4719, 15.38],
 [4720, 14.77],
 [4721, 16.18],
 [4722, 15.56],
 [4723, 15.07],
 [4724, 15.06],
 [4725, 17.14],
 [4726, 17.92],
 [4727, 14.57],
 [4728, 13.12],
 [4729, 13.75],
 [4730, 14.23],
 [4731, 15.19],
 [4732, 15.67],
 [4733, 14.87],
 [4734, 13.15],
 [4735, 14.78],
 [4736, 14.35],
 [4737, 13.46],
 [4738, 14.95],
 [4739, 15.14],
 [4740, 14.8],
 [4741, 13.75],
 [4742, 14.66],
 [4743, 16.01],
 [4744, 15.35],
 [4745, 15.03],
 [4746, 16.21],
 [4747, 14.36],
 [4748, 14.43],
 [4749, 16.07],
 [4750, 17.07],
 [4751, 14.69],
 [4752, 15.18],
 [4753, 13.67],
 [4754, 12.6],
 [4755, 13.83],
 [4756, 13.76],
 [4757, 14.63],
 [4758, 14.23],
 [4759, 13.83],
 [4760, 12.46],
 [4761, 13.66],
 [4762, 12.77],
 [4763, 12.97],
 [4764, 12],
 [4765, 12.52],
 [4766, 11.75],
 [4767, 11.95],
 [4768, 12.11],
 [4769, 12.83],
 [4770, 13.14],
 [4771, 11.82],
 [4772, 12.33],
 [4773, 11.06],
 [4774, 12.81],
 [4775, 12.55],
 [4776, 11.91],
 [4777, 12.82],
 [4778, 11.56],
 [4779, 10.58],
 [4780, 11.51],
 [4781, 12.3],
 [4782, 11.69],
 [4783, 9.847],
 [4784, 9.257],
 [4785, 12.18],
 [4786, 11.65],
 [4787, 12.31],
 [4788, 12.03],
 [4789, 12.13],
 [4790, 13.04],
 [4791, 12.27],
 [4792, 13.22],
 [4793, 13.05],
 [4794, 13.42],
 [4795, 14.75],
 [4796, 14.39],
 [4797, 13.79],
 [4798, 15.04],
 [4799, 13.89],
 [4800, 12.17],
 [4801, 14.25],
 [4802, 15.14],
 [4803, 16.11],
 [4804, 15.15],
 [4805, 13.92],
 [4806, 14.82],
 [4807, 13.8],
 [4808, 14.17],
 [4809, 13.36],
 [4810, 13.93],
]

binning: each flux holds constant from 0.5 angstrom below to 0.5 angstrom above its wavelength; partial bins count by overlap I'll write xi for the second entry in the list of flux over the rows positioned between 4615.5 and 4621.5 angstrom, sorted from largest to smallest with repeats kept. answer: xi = 16.25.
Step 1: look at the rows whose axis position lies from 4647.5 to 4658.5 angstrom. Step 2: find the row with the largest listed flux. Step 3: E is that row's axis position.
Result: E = 4658 angstrom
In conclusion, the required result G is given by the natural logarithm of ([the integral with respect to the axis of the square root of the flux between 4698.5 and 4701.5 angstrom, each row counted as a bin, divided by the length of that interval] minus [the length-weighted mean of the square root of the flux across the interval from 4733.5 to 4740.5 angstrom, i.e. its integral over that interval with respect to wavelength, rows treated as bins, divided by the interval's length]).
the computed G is -2.9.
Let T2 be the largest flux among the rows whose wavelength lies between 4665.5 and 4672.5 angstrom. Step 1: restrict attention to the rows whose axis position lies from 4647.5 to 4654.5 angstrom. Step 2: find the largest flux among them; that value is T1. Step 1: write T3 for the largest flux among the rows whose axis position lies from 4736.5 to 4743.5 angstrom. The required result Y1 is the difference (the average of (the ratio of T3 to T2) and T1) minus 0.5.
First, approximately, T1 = 14.79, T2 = 18.32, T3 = 16.01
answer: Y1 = 7.3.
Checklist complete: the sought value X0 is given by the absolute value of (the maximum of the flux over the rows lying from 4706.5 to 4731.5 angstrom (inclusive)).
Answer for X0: 17.9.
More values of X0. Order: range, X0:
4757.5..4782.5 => 14.2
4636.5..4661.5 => 18.9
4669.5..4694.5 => 18.3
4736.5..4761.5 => 17.1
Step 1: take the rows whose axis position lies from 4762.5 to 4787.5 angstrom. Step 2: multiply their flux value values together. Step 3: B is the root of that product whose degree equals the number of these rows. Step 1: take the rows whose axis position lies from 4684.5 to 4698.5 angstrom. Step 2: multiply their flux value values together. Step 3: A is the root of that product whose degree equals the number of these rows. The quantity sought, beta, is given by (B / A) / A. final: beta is 0.050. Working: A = 15.4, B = 11.9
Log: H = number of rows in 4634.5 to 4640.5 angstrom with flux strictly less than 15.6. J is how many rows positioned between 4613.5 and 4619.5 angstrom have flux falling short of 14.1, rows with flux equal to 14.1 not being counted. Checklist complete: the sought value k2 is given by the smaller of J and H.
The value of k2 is 0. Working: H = 4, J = 0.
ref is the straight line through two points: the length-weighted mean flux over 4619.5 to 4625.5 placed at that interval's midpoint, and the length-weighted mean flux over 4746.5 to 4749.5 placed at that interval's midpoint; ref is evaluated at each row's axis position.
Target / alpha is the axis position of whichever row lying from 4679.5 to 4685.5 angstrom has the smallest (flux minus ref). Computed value 4682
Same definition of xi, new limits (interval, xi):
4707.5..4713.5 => 16.22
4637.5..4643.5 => 17.1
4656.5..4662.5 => 17.06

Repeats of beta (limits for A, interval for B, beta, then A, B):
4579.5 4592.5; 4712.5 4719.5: 0.070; 14.4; 14.7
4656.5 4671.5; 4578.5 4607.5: 0.064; 15.0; 14.5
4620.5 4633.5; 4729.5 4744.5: 0.058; 16.0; 14.7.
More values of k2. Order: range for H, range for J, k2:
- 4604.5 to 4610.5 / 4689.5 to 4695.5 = 1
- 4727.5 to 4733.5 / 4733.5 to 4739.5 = 2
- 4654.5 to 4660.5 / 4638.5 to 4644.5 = 1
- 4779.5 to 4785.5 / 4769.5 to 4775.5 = 6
